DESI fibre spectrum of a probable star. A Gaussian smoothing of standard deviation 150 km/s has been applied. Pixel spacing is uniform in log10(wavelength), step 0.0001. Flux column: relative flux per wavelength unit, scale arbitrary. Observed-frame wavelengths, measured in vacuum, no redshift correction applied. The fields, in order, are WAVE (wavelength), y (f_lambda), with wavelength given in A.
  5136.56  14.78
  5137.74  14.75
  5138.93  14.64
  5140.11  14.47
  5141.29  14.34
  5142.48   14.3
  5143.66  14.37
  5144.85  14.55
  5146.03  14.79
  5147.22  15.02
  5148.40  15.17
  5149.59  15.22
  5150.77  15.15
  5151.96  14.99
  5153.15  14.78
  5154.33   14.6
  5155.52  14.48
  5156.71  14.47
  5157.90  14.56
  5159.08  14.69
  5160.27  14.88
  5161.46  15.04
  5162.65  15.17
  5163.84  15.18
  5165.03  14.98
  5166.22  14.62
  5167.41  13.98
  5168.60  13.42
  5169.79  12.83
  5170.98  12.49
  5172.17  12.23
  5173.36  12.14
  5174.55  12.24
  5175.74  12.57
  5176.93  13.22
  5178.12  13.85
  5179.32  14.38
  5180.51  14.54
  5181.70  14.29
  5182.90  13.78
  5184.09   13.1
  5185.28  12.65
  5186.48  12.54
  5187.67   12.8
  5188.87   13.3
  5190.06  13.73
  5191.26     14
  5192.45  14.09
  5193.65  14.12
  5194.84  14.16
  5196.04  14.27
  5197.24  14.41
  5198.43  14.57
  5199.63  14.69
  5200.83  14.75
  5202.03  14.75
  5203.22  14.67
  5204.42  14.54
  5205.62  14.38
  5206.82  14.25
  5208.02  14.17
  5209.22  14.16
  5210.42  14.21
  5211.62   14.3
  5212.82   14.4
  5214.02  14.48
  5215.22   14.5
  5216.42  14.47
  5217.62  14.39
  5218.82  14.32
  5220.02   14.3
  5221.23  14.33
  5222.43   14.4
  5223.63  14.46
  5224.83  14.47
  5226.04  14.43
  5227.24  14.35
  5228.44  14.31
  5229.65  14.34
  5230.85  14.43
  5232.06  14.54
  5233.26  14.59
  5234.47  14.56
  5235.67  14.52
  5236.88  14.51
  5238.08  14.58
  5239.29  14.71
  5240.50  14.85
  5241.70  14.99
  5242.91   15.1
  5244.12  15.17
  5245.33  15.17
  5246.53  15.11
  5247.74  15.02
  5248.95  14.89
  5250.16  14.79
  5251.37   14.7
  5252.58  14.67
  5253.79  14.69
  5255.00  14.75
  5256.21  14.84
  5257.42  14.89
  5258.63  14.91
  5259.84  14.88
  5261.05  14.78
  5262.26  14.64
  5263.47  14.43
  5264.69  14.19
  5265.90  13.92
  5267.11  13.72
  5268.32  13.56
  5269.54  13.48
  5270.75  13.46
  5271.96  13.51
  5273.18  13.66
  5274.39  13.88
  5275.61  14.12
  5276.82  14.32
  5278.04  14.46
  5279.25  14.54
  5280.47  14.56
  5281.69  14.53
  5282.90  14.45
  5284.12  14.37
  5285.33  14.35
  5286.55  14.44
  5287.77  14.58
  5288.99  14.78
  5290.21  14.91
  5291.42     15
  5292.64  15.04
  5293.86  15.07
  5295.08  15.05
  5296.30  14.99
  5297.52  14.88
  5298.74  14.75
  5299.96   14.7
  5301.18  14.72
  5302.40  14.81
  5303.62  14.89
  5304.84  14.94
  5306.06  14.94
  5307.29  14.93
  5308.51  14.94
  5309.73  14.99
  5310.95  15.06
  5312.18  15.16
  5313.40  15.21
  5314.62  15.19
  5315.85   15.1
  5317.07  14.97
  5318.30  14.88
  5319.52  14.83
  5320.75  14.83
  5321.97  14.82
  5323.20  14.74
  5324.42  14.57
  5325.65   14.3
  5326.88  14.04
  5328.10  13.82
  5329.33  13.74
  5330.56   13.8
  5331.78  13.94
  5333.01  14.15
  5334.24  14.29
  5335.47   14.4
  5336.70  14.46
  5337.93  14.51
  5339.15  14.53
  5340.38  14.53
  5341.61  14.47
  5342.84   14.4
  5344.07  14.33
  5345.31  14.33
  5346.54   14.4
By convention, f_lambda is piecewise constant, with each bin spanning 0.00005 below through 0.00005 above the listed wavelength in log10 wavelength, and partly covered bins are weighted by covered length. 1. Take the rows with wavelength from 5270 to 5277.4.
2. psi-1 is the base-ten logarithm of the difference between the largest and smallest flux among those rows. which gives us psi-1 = -0.1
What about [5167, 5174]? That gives 0.3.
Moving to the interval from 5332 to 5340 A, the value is -0.4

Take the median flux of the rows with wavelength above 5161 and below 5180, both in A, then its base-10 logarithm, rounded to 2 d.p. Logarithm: 1.13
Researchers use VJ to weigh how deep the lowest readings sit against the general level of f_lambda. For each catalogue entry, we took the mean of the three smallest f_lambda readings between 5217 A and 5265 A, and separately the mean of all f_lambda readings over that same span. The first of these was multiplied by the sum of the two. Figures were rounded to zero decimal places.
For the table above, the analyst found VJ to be 413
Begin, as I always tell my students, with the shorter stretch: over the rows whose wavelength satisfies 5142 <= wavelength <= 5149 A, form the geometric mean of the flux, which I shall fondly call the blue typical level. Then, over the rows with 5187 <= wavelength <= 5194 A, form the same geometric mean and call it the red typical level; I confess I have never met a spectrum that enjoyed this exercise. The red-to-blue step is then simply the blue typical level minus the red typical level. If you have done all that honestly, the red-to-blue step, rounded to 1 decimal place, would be 1.0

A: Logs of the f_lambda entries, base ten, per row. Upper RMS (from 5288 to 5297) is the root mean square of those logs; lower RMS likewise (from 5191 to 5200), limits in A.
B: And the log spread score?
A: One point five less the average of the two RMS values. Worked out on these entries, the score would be 0.335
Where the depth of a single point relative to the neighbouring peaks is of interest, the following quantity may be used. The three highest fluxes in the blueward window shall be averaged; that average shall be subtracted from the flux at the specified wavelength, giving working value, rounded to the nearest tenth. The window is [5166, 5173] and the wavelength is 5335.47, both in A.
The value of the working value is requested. 0.4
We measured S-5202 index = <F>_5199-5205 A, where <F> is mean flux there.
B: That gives 14.7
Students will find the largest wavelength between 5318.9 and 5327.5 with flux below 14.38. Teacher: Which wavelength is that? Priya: 5326.88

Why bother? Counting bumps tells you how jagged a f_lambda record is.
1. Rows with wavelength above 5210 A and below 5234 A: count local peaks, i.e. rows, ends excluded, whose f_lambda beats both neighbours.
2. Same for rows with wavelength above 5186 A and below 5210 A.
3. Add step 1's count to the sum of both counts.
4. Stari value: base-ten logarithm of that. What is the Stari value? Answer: 0.60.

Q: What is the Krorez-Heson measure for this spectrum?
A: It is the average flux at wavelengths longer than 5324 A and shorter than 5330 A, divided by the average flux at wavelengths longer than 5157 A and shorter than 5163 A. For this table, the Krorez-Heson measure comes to 0.95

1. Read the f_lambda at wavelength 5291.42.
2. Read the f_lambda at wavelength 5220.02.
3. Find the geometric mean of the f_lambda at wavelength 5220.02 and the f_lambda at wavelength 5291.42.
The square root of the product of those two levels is 14.65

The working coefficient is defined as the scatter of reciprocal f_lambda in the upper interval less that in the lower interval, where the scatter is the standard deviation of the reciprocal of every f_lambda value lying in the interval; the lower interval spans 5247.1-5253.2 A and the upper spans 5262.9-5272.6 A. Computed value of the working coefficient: 0.0012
